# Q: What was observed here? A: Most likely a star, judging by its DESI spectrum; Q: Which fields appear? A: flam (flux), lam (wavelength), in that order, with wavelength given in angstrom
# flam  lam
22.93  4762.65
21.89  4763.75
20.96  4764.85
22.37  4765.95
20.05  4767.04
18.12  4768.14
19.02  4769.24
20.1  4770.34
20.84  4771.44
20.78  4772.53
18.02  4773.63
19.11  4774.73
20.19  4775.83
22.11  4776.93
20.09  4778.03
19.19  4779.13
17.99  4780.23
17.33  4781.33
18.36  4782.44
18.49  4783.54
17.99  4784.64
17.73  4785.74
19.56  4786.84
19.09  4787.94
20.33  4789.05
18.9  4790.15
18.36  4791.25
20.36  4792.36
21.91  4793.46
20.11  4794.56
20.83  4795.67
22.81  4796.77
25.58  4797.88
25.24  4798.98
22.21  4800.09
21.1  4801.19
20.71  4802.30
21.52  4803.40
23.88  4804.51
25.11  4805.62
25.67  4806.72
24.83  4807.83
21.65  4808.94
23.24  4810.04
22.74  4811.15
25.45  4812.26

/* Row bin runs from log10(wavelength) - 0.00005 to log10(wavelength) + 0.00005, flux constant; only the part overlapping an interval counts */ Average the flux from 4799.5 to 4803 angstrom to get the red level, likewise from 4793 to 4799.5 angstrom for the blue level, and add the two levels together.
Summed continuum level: 44.1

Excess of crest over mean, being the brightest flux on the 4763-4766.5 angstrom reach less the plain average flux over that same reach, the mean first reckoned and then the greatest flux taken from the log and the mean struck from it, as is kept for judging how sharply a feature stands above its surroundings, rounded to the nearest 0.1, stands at 0.6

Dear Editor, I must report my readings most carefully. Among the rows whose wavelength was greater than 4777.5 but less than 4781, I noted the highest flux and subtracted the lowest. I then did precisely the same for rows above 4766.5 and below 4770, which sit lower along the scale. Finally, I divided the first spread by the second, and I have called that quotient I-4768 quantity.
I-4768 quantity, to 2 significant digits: 1.1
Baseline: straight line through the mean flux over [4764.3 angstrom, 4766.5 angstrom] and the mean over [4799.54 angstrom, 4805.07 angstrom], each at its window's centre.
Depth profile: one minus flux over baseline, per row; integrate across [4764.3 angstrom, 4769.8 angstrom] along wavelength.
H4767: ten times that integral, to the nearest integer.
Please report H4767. 4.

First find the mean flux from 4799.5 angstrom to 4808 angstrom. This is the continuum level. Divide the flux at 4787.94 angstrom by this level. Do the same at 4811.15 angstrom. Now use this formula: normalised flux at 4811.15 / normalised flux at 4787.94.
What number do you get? 1.19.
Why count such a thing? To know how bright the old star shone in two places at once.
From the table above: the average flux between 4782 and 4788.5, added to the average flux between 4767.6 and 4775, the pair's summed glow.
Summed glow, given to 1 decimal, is 38.0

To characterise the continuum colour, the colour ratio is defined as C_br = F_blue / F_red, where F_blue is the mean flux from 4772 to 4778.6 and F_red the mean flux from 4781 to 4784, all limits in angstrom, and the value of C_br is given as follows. 1.11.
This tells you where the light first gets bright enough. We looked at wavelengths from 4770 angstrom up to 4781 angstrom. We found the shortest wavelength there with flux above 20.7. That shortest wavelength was 4771.44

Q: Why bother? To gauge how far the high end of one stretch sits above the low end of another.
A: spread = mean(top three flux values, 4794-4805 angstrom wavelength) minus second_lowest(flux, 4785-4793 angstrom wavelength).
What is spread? 6.5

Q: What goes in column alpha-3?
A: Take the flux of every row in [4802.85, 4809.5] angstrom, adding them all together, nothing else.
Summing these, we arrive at 143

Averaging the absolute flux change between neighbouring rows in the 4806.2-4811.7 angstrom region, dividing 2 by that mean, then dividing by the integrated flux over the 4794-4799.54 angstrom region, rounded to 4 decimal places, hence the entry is 0.0103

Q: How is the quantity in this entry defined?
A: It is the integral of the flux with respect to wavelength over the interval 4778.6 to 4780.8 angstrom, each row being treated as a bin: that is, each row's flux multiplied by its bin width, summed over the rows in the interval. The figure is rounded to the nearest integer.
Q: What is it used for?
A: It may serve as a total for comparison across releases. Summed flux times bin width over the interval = 41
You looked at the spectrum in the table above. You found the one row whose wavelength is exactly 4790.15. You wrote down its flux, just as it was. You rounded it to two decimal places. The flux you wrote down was 18.90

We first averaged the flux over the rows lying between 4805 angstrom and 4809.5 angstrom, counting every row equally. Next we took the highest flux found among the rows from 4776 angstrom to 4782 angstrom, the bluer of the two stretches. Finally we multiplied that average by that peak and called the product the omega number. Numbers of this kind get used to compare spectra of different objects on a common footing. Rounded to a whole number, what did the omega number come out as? 538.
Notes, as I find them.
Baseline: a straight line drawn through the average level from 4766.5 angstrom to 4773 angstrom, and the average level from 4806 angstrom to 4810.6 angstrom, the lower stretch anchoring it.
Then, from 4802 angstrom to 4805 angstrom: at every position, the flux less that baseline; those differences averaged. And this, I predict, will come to -1.3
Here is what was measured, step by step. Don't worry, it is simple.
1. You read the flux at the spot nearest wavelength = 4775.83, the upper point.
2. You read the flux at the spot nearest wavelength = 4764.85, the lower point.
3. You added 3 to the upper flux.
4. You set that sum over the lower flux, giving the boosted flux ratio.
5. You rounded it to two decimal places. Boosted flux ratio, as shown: 1.11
